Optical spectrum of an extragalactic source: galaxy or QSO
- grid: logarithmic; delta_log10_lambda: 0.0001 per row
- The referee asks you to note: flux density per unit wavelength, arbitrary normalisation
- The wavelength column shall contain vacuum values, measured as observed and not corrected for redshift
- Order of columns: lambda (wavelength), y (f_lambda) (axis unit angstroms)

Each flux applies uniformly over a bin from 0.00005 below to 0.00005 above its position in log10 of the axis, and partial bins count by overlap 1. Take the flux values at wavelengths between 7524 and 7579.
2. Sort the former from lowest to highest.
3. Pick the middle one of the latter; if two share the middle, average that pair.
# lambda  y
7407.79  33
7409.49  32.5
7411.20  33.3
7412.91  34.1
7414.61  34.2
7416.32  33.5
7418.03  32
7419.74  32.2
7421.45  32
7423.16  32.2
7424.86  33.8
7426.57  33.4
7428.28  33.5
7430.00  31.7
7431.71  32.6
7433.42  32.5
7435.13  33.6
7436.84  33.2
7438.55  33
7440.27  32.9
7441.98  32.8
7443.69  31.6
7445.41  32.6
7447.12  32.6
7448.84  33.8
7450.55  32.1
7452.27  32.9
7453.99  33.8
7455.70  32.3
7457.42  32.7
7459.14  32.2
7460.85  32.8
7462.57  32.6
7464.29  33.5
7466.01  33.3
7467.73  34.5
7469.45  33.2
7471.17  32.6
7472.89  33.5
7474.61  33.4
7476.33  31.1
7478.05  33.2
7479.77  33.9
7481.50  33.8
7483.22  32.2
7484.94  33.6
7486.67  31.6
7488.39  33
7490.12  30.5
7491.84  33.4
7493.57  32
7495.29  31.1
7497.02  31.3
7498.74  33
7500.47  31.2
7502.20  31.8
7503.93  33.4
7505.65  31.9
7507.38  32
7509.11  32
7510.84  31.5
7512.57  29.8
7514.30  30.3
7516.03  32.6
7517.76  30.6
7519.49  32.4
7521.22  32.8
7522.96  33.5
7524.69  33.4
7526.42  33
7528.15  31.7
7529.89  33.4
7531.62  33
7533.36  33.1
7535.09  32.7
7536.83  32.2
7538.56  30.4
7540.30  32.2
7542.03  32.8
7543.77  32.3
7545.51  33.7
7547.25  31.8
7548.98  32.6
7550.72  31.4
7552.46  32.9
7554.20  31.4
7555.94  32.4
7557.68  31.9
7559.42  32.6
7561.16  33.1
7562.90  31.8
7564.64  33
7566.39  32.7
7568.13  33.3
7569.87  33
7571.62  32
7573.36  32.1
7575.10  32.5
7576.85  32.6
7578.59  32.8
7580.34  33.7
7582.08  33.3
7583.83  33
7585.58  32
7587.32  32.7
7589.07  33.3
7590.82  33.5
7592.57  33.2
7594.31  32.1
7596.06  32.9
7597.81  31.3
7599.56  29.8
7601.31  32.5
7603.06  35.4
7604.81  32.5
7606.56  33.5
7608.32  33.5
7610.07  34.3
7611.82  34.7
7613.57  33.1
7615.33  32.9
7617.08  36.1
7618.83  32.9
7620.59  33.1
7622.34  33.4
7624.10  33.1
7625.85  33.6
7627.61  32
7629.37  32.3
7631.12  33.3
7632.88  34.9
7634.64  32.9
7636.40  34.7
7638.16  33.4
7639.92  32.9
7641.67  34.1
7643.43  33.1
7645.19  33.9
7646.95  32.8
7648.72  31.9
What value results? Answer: 32.6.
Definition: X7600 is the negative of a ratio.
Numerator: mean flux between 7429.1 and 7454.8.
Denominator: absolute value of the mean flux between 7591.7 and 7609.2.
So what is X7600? -1.00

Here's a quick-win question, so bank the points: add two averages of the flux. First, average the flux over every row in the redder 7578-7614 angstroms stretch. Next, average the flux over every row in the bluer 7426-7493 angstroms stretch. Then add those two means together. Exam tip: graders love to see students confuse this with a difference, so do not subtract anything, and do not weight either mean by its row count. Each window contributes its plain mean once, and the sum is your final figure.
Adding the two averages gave 65.9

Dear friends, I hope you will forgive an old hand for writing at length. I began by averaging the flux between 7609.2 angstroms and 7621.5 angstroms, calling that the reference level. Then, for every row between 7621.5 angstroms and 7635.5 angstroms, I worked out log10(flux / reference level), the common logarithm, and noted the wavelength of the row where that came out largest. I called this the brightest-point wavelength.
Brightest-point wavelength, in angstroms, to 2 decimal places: 7632.88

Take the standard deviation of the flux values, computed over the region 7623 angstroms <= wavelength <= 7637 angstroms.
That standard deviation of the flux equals 1.0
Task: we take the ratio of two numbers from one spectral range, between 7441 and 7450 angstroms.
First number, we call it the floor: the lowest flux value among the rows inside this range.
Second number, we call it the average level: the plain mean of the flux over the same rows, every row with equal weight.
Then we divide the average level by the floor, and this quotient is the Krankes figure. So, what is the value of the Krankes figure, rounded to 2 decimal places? 1.03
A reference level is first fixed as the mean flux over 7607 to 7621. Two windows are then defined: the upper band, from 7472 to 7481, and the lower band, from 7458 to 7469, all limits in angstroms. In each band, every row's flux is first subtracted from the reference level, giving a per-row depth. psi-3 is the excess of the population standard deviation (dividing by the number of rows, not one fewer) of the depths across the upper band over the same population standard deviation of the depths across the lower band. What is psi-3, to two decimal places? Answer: 0.25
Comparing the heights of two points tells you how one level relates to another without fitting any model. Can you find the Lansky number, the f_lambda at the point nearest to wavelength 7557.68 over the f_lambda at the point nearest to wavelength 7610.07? 0.93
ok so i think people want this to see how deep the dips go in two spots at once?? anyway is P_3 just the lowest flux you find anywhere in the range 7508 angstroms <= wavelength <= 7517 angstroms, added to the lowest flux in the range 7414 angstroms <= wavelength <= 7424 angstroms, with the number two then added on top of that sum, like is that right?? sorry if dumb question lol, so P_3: 63.8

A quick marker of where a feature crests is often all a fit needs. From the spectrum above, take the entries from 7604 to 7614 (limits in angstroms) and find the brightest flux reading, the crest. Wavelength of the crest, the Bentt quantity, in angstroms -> 7611.82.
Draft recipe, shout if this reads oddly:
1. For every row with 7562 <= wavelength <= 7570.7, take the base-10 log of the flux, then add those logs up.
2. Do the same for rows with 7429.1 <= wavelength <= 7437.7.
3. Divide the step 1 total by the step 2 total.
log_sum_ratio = 1.00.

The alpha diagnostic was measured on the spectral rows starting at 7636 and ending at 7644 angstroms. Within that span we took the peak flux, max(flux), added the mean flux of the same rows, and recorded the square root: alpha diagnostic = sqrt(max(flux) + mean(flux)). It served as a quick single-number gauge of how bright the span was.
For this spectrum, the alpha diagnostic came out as 8.27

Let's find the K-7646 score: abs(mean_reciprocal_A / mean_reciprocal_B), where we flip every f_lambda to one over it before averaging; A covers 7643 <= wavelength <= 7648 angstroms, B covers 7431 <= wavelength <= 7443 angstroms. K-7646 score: 0.99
